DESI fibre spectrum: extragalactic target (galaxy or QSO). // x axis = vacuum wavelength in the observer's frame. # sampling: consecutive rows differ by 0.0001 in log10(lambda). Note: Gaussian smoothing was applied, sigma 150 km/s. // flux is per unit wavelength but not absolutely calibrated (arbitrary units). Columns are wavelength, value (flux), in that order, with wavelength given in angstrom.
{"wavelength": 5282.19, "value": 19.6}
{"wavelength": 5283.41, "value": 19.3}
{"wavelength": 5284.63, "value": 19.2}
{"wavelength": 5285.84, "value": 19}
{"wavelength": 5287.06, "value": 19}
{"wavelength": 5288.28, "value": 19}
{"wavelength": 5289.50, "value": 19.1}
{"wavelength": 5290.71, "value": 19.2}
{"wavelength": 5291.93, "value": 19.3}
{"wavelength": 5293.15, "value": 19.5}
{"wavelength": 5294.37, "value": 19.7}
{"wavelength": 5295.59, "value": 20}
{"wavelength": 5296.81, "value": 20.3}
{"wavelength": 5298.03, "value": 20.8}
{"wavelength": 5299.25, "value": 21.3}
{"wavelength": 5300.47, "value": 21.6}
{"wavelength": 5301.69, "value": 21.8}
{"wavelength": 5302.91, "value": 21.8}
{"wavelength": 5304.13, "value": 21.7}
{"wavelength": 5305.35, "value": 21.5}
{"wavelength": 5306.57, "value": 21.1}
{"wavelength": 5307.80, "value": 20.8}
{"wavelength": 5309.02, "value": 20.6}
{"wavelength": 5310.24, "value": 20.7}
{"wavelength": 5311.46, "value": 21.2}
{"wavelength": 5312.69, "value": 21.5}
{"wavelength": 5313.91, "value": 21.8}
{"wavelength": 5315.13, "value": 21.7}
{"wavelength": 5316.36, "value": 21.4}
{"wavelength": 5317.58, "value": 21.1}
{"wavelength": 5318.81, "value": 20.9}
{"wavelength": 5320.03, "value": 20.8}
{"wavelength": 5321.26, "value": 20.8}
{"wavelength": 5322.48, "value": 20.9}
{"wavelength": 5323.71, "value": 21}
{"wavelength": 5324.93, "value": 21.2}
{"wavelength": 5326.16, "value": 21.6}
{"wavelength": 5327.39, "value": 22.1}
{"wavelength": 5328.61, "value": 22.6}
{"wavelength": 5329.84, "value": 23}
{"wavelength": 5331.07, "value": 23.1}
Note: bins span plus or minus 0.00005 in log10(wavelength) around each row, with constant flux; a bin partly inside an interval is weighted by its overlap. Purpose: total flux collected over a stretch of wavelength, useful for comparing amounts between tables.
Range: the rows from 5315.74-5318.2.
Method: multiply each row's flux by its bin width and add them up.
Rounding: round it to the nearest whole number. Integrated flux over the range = 52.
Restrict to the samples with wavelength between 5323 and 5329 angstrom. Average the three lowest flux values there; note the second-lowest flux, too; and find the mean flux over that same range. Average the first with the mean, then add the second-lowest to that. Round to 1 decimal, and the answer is 42.7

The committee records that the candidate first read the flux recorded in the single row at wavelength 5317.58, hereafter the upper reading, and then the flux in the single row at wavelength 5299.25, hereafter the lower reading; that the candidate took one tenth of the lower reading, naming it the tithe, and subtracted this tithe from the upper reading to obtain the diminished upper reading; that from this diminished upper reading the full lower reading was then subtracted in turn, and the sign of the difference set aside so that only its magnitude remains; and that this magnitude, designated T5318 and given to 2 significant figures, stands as 2.3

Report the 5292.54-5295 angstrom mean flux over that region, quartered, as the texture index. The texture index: 4.9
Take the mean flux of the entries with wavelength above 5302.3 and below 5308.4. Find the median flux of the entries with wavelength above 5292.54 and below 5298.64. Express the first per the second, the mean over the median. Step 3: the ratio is 1.07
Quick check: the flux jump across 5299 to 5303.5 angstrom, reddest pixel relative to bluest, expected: 0.50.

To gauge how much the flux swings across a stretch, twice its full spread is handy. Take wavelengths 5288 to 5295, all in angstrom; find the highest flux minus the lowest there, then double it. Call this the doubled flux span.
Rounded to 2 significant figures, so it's 1.4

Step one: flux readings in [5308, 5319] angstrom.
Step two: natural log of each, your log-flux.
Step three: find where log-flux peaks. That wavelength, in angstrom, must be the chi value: 5313.91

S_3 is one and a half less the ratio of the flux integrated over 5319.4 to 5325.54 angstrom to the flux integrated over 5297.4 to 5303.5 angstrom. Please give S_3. 0.52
